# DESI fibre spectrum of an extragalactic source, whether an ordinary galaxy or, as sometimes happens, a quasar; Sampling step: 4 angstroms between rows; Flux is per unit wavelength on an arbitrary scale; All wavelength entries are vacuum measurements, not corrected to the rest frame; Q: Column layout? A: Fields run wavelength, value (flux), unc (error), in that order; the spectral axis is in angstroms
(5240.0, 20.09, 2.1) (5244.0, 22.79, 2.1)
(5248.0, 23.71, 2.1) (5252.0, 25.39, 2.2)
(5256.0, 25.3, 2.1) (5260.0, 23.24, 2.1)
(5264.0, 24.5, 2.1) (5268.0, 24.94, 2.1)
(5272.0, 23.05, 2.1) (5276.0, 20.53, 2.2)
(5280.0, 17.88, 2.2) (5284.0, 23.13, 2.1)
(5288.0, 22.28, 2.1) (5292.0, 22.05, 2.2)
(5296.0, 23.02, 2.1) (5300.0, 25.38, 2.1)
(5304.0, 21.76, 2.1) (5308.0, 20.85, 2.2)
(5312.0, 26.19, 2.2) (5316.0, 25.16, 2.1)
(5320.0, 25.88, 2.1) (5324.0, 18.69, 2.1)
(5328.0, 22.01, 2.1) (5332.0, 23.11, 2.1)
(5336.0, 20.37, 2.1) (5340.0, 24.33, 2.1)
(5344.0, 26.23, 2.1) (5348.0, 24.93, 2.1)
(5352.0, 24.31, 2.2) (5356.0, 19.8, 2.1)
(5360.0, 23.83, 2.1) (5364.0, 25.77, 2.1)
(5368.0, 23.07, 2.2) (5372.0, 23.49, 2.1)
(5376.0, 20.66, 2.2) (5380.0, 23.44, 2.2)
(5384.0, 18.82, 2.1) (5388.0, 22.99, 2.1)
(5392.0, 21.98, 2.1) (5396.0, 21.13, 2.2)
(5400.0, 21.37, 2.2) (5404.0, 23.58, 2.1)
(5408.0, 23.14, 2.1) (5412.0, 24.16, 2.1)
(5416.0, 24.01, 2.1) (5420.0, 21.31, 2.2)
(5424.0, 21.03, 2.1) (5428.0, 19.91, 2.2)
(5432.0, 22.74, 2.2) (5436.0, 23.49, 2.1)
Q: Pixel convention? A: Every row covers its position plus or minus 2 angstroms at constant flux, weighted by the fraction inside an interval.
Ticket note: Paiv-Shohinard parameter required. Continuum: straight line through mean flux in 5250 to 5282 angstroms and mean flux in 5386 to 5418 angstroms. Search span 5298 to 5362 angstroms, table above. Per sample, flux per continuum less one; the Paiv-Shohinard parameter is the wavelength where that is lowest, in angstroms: 5324.0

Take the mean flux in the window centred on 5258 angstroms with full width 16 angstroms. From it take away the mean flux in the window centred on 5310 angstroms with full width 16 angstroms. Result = 1.12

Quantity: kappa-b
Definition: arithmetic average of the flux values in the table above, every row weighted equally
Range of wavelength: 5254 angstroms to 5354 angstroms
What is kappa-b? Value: 23.2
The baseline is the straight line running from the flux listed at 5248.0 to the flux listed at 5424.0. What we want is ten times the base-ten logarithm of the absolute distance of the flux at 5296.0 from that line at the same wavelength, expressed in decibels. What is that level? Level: -14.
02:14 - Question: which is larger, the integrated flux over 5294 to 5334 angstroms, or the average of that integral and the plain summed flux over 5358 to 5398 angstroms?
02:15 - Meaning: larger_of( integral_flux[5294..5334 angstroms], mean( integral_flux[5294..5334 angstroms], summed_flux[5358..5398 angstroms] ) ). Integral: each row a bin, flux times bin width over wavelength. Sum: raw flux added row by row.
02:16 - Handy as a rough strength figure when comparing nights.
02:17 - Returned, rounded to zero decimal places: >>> 928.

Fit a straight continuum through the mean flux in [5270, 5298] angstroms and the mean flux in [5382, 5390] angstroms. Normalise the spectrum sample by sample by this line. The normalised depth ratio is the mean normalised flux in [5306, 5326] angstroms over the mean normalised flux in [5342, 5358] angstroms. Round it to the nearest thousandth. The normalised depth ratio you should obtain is 0.968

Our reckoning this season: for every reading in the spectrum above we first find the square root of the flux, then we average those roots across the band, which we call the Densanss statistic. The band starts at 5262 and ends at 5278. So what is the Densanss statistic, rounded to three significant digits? 4.82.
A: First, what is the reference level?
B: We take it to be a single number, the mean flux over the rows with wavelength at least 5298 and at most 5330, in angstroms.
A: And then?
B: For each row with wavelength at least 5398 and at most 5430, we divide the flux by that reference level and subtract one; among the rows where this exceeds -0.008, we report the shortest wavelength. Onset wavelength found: 5404.0 angstroms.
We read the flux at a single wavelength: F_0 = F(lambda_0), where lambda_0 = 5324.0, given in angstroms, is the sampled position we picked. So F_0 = 18.69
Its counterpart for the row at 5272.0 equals 23.05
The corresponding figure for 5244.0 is 22.79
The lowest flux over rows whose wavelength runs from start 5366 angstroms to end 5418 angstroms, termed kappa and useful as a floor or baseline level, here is 18.82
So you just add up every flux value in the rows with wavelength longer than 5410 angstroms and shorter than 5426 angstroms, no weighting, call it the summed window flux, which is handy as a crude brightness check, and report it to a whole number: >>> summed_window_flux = 91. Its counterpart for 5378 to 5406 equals 153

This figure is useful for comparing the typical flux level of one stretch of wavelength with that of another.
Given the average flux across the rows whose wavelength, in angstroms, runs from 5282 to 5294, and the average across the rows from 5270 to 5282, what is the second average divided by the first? 0.91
